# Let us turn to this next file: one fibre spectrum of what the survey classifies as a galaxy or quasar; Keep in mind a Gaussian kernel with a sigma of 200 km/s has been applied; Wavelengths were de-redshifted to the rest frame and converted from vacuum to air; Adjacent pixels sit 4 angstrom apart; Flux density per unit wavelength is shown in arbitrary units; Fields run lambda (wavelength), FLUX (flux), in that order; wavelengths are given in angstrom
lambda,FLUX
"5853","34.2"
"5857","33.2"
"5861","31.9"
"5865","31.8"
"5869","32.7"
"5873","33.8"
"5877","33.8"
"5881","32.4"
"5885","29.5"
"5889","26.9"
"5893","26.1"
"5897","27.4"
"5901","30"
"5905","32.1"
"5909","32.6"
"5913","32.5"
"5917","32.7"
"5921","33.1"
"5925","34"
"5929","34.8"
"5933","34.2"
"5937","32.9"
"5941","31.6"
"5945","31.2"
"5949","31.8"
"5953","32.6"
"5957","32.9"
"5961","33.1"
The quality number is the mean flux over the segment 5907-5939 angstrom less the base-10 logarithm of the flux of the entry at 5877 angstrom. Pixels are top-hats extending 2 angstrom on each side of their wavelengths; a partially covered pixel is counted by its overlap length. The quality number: 31.82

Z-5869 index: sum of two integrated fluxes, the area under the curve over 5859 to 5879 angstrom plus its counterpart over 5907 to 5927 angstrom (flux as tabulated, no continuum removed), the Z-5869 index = 1316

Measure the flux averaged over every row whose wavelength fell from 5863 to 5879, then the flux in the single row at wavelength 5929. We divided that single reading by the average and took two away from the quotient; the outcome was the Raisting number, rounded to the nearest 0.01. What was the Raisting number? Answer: -0.95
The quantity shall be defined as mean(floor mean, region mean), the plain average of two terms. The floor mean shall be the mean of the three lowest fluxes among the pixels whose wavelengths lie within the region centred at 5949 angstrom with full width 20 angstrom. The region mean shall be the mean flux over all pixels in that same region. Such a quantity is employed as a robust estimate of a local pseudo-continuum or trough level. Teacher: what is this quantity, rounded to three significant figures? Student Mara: 31.8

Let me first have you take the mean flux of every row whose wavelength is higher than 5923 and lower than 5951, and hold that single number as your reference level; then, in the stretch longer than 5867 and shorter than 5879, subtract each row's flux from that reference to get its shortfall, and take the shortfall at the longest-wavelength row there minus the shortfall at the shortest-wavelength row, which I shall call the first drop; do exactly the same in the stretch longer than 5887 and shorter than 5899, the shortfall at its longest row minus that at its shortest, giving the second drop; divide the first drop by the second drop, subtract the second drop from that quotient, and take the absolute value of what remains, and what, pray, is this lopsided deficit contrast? 2.7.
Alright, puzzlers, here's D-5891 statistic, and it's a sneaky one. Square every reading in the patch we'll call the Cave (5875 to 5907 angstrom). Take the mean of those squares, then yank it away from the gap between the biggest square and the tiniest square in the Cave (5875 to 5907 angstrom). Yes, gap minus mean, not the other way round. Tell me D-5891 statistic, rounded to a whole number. -432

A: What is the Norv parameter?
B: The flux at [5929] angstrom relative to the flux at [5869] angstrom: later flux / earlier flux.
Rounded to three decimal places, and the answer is 1.064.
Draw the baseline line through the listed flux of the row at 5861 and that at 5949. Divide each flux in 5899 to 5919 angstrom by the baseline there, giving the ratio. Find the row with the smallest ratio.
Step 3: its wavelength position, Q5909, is 5901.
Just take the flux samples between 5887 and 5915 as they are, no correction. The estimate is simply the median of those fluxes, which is 30.0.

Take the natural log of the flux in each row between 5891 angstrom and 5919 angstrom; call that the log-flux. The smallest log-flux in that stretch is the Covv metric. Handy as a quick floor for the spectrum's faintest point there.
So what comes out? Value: 3.26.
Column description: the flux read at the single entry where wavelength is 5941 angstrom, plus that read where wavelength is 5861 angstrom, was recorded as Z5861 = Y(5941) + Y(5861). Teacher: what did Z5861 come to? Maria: 63.5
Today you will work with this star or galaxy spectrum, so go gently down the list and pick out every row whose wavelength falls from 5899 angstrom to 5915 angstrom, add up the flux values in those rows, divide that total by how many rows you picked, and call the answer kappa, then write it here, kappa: 31.8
